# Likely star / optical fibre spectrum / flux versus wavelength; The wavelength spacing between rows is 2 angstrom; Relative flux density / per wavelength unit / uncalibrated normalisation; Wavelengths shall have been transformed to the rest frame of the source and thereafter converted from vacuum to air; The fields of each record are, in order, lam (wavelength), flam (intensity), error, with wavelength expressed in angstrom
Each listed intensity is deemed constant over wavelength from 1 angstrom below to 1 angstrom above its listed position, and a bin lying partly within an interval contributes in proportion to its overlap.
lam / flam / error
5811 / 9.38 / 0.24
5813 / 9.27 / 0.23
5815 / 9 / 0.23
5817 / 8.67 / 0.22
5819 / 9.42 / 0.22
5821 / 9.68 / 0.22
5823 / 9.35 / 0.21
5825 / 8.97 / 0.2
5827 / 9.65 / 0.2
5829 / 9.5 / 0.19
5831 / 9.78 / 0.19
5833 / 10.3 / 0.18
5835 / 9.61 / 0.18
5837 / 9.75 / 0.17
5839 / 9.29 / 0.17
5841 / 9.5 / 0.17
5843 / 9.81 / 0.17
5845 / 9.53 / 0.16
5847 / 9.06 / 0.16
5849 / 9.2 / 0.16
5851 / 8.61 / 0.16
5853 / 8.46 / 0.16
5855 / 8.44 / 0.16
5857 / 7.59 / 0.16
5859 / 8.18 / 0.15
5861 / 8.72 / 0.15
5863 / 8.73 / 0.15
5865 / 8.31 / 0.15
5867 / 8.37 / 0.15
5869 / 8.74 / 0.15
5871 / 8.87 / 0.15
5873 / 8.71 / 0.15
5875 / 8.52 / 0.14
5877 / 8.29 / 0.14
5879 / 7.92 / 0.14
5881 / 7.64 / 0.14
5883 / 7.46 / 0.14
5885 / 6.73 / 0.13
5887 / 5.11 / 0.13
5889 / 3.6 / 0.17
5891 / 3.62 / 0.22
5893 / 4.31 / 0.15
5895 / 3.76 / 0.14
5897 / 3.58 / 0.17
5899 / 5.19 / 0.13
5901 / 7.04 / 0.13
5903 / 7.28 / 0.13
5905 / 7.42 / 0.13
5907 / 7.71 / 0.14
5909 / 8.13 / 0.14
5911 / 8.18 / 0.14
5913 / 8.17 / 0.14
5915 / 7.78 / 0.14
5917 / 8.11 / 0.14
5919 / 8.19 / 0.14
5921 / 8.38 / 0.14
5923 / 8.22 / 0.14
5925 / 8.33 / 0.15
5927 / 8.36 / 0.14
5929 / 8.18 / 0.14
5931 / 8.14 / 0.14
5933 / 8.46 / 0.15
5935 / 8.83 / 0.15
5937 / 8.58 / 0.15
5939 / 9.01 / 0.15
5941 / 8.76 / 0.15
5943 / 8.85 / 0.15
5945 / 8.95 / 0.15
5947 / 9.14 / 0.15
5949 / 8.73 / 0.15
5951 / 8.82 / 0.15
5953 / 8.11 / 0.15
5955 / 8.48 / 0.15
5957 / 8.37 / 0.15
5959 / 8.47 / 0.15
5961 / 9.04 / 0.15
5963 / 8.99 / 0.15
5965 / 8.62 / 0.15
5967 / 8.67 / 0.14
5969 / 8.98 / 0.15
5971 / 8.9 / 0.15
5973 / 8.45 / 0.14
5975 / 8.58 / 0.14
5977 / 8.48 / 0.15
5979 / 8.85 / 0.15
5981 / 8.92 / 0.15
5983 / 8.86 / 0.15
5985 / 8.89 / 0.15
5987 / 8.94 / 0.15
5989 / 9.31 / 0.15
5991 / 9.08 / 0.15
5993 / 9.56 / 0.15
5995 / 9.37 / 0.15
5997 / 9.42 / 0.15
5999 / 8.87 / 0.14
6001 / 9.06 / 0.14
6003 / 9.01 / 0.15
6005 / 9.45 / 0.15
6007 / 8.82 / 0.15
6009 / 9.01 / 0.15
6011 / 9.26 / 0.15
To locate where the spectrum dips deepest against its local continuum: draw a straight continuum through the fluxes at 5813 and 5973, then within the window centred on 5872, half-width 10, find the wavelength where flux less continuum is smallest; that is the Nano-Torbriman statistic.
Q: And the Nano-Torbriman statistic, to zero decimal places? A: 5881 angstrom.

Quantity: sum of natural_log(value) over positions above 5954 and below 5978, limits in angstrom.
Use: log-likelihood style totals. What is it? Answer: 25.9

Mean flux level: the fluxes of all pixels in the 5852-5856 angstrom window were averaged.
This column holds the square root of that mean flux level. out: 2.91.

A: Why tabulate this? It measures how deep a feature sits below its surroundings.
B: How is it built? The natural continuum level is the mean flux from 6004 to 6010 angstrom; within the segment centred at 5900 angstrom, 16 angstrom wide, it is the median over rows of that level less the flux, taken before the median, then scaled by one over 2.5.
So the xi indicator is 1.19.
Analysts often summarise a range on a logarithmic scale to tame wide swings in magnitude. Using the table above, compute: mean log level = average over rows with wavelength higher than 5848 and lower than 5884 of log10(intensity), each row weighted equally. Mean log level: 0.92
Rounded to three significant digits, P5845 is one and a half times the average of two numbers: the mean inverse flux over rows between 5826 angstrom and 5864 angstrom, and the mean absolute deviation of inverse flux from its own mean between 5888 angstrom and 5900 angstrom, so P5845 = 0.103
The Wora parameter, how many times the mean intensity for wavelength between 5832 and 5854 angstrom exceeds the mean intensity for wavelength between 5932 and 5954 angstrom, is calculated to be 1.07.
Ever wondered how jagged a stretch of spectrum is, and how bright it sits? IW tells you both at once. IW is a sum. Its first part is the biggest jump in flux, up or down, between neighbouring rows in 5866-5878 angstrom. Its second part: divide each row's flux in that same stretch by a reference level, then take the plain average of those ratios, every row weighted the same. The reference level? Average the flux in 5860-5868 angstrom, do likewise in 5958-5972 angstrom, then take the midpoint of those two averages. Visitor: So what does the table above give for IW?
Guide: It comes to 1.36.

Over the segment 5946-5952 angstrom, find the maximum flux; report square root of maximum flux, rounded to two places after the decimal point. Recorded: 3.02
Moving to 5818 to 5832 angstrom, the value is 3.13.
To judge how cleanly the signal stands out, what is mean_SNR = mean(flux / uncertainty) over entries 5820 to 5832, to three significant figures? 47.2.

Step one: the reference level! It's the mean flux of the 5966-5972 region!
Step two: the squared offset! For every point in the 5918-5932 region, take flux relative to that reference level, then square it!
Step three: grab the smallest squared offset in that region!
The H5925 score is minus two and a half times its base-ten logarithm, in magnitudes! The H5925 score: 1.6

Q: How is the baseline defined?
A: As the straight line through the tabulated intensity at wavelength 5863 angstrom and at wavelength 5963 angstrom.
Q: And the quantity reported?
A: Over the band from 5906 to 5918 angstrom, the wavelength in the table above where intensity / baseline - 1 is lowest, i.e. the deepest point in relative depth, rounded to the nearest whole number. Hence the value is 5907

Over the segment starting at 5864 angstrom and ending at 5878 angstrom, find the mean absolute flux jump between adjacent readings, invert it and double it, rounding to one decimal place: 10.5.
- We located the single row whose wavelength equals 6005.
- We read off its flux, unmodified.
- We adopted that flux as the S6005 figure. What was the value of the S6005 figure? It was 9.45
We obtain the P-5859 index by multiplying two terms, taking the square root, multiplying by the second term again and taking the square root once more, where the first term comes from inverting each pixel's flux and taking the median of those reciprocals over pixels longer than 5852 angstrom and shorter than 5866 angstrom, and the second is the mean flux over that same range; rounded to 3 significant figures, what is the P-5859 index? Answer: 2.88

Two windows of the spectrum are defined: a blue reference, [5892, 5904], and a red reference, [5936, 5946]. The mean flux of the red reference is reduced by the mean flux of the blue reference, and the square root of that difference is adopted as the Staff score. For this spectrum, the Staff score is 1.91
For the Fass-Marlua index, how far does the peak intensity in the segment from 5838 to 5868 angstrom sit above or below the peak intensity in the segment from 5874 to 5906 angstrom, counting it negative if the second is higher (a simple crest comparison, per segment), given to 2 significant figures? 1.3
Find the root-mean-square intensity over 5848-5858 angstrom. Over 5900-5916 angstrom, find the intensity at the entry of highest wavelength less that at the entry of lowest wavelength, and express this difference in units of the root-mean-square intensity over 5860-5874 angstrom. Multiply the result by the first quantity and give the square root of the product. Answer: 0.85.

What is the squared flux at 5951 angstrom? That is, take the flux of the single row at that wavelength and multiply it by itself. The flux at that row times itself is 78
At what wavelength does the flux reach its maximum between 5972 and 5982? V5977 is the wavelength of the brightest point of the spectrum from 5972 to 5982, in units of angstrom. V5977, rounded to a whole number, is 5981 angstrom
